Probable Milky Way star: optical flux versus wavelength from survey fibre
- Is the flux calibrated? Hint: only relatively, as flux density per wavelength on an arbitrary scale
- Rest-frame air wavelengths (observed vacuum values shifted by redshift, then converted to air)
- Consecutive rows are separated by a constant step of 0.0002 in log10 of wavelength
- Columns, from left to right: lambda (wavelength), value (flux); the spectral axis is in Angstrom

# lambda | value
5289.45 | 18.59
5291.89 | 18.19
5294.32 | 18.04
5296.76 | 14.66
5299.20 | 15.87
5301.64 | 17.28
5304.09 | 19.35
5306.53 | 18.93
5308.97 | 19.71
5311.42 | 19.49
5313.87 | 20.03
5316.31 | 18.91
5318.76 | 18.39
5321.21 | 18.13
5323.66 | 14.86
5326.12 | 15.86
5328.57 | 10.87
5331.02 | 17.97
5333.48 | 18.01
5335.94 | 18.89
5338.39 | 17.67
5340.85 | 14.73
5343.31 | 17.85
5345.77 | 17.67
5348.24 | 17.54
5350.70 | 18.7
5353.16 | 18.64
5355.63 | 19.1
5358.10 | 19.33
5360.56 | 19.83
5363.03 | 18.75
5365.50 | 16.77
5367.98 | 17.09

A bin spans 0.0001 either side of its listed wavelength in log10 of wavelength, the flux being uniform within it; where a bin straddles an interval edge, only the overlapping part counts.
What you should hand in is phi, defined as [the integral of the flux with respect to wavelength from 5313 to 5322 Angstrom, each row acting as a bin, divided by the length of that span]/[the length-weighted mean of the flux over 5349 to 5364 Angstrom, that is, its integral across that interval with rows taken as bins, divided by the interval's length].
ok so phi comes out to 0.99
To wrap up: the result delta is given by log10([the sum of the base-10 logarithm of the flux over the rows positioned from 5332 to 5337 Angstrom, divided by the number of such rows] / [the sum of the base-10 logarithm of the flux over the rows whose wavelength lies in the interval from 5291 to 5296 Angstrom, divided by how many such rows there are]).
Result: 0.003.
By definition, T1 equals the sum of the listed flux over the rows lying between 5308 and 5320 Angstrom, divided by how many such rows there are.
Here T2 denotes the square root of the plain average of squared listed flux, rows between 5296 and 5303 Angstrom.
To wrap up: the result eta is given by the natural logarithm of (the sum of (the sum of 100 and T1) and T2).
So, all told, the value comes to 4.907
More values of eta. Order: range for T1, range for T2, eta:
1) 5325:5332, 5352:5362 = 4.899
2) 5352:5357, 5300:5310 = 4.925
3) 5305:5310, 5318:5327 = 4.914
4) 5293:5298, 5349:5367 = 4.906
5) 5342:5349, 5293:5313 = 4.910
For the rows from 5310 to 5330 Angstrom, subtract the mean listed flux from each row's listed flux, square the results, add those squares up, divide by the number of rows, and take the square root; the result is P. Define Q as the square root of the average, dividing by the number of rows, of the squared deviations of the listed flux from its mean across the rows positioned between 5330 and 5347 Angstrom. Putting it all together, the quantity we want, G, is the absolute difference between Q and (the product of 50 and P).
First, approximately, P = 2.9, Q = 1.2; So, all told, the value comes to 142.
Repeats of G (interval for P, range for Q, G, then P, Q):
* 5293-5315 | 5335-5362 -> 87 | 1.8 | 1.3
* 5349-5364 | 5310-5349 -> 19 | 0.4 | 2.2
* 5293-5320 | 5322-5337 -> 78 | 1.6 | 2.7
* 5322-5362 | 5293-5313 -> 108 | 2.2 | 1.7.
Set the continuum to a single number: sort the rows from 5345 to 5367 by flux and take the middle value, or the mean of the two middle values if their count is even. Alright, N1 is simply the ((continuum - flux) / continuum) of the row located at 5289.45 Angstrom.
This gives 0.006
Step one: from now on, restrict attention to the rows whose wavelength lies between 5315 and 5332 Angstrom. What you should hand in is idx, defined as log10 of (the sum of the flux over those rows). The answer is 2.061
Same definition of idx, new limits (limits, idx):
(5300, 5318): 2.126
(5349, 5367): 2.118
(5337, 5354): 2.089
